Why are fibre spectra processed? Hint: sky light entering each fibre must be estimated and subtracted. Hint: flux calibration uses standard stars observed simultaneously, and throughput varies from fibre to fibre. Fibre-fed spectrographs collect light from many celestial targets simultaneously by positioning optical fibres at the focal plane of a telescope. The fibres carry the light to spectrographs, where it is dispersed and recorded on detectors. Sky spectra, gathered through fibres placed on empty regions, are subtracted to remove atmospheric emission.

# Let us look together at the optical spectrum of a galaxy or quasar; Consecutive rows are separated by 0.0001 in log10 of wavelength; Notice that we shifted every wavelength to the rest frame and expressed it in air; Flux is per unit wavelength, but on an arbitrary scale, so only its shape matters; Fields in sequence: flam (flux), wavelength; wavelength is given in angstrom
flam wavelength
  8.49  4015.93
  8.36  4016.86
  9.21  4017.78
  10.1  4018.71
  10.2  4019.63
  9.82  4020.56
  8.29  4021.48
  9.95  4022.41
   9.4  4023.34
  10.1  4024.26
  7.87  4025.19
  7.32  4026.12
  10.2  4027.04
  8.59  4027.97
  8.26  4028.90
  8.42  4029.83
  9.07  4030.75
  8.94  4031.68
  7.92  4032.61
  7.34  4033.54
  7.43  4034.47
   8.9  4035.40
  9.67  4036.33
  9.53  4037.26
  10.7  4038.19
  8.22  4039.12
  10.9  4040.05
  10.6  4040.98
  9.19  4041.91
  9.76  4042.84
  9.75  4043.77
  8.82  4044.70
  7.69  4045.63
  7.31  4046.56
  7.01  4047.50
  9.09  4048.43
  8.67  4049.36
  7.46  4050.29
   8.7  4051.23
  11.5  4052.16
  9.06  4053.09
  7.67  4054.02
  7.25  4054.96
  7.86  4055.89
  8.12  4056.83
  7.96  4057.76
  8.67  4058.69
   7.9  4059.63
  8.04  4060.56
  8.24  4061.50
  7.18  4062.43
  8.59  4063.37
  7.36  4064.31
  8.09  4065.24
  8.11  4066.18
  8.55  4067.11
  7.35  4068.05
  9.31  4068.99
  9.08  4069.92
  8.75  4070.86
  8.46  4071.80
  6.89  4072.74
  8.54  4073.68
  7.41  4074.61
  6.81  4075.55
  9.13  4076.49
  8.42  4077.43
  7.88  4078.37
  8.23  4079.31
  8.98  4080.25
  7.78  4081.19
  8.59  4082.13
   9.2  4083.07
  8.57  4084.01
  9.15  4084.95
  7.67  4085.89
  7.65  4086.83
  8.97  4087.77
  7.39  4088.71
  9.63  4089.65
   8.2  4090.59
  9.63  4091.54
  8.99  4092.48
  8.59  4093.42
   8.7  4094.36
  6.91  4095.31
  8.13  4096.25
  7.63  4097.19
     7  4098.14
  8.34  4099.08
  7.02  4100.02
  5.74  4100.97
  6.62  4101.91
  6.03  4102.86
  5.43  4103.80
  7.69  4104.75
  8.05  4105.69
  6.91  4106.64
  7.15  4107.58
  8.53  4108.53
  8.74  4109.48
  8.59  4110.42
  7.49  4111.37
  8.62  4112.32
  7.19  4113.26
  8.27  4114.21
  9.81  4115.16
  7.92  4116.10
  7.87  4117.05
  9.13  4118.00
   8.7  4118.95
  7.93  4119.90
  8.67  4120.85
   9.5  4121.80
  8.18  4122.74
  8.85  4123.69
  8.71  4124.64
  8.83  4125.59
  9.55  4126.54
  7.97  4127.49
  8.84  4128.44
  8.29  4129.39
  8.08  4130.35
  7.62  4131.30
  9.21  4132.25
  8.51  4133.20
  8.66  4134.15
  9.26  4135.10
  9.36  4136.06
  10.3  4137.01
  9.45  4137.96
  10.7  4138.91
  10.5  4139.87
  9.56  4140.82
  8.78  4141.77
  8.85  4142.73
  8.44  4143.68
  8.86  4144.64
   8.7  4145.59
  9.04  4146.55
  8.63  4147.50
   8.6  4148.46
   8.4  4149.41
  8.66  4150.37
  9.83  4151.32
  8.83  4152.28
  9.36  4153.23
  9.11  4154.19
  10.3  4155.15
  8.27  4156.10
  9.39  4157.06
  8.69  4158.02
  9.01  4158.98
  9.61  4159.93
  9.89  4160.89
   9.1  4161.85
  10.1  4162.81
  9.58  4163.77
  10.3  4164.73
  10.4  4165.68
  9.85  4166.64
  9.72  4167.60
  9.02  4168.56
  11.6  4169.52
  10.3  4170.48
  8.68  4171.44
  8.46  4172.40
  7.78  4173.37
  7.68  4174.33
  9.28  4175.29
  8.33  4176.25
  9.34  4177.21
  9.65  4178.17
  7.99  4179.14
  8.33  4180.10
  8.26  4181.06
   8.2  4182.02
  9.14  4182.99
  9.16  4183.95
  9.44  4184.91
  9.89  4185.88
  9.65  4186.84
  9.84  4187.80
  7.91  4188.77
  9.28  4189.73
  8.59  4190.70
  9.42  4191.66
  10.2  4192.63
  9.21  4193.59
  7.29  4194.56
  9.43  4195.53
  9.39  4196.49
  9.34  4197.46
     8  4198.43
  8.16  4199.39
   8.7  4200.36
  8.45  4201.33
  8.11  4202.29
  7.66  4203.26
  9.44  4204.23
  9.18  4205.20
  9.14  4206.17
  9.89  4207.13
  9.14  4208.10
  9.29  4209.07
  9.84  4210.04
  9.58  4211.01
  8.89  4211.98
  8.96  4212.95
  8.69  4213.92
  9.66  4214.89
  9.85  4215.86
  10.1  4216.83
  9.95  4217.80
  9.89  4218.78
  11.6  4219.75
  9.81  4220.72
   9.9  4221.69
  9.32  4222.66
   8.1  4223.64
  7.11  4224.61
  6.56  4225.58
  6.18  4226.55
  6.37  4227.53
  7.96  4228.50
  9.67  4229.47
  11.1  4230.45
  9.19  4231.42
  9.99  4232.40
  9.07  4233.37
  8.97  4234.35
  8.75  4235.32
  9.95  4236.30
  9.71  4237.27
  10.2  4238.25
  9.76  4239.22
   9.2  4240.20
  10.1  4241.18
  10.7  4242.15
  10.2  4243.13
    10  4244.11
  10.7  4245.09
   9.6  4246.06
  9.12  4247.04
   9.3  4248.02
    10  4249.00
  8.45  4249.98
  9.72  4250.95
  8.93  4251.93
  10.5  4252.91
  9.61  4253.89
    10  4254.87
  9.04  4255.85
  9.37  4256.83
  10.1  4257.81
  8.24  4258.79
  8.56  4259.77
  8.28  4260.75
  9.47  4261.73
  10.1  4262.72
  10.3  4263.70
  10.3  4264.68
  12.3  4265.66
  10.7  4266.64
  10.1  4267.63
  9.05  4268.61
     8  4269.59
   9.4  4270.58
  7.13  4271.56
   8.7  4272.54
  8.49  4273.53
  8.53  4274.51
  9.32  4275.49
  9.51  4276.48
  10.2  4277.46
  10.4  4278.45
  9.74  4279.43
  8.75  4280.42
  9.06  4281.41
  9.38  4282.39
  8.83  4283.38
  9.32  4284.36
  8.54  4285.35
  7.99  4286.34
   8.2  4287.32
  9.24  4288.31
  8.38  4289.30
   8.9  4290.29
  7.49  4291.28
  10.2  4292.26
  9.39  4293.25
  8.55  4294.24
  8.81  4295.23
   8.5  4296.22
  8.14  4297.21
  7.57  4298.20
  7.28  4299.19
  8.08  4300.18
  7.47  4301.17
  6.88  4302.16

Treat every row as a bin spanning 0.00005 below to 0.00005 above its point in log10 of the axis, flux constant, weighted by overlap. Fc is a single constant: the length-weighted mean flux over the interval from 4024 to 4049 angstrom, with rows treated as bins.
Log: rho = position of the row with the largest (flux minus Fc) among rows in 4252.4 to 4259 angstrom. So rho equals 4252.91 angstrom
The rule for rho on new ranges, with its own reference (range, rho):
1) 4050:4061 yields 4052.16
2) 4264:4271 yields 4265.66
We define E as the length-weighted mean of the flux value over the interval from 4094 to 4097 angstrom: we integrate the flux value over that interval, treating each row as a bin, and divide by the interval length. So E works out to 7.9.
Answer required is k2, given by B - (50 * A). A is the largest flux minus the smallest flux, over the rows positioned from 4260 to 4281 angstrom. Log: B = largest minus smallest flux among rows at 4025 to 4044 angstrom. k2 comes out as -255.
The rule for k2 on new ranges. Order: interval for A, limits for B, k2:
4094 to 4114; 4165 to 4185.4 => -162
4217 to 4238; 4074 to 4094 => -268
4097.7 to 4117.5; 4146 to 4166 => -217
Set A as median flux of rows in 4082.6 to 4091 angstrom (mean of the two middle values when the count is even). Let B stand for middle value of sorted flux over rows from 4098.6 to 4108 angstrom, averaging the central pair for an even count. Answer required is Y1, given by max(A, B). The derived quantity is 8.6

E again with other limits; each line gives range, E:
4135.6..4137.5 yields 9.9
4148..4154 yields 9.0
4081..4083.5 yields 8.6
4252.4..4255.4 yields 10.0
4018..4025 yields 9.6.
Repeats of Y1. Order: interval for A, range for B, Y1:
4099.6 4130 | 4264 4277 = 9.3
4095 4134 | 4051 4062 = 8.1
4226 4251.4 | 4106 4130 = 9.7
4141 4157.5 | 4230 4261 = 9.7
